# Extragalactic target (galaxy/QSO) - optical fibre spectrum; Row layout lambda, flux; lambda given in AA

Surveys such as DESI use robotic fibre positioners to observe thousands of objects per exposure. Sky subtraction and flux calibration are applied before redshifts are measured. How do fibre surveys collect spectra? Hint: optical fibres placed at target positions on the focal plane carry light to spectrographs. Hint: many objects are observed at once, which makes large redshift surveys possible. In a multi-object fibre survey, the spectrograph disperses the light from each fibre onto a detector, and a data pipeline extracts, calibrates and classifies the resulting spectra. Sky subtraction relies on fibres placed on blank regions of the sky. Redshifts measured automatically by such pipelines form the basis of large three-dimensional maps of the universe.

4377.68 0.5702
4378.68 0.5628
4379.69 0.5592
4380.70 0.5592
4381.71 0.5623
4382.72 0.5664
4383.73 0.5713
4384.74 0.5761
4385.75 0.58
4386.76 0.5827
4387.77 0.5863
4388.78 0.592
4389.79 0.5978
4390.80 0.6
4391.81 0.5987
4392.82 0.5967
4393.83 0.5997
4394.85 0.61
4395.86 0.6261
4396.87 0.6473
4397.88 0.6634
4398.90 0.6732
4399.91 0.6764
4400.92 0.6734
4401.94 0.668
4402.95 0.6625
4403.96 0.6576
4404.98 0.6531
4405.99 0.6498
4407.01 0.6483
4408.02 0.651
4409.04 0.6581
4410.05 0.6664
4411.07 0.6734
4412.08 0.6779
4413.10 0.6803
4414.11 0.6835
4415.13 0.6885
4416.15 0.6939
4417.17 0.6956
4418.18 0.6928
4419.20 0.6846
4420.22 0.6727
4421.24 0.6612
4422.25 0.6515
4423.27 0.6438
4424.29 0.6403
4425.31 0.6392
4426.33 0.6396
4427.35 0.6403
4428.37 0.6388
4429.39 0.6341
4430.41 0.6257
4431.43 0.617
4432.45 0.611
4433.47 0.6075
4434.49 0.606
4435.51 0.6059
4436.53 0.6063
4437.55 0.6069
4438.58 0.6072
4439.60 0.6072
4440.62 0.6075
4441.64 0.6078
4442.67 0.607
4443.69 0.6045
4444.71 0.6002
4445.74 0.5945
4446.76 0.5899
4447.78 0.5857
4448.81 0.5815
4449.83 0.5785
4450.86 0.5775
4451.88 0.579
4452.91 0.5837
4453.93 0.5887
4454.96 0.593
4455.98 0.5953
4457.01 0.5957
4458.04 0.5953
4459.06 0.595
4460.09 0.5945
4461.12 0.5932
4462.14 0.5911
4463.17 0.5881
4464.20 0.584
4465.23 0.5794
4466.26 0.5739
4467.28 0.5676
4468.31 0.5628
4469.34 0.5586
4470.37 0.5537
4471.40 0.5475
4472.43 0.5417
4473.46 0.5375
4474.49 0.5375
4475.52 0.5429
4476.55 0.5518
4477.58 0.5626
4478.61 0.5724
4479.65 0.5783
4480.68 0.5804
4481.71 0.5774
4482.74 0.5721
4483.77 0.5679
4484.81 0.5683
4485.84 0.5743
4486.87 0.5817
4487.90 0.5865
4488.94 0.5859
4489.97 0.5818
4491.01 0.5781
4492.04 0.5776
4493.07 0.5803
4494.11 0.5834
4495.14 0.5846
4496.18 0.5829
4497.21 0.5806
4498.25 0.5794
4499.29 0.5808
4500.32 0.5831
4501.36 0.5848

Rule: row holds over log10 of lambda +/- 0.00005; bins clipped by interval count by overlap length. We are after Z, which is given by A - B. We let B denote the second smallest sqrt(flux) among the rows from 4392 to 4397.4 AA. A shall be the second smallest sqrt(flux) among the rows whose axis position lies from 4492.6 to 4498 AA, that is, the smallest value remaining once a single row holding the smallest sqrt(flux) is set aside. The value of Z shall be -0.012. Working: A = 0.762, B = 0.77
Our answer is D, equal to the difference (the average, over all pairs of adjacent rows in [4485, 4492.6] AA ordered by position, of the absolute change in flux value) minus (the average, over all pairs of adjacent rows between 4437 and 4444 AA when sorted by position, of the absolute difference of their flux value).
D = 0.003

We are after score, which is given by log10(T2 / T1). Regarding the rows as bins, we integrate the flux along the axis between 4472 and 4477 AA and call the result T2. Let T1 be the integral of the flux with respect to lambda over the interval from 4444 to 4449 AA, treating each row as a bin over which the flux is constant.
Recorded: -0.04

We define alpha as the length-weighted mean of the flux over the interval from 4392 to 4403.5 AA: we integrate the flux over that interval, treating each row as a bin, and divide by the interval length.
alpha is 0.64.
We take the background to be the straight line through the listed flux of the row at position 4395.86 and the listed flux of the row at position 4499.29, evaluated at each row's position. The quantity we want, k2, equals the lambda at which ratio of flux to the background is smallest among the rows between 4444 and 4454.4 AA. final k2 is 4450.86 AA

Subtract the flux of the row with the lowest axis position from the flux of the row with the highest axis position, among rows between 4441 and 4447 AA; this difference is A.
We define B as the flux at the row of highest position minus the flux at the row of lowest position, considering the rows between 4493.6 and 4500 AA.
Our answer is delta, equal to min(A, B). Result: -0.018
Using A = -0.018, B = -0.003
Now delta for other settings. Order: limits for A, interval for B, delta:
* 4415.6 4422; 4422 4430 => -0.033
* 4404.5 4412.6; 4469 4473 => -0.017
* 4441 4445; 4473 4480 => -0.008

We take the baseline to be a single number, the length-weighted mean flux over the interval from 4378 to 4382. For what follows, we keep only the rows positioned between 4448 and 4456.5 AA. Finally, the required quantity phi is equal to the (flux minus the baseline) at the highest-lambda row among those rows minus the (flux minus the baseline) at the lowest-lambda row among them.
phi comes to 0.014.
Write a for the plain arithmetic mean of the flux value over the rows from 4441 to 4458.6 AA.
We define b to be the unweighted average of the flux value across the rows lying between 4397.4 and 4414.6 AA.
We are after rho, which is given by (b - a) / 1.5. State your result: 0.049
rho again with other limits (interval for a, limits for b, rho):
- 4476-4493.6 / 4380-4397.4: 0.011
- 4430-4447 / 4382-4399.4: -0.002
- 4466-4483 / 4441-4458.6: 0.021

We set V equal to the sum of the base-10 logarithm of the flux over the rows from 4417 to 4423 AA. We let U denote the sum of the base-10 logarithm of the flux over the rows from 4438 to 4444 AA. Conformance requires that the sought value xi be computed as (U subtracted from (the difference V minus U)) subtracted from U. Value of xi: -2.9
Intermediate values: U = -1.3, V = -1.02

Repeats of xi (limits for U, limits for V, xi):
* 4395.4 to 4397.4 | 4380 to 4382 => -0.7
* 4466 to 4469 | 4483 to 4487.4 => -1.2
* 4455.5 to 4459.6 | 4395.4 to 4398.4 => -2.1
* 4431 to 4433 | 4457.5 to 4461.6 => -0.4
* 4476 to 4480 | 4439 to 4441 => -2.5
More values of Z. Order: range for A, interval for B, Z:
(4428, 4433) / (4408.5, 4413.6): -0.031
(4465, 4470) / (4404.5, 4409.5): -0.056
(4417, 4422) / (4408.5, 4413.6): 0.004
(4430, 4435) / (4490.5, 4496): 0.019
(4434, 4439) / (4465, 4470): 0.028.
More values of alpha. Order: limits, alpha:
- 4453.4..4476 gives 0.57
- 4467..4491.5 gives 0.57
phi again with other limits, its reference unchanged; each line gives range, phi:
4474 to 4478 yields 0.025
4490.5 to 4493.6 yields 0.002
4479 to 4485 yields -0.010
